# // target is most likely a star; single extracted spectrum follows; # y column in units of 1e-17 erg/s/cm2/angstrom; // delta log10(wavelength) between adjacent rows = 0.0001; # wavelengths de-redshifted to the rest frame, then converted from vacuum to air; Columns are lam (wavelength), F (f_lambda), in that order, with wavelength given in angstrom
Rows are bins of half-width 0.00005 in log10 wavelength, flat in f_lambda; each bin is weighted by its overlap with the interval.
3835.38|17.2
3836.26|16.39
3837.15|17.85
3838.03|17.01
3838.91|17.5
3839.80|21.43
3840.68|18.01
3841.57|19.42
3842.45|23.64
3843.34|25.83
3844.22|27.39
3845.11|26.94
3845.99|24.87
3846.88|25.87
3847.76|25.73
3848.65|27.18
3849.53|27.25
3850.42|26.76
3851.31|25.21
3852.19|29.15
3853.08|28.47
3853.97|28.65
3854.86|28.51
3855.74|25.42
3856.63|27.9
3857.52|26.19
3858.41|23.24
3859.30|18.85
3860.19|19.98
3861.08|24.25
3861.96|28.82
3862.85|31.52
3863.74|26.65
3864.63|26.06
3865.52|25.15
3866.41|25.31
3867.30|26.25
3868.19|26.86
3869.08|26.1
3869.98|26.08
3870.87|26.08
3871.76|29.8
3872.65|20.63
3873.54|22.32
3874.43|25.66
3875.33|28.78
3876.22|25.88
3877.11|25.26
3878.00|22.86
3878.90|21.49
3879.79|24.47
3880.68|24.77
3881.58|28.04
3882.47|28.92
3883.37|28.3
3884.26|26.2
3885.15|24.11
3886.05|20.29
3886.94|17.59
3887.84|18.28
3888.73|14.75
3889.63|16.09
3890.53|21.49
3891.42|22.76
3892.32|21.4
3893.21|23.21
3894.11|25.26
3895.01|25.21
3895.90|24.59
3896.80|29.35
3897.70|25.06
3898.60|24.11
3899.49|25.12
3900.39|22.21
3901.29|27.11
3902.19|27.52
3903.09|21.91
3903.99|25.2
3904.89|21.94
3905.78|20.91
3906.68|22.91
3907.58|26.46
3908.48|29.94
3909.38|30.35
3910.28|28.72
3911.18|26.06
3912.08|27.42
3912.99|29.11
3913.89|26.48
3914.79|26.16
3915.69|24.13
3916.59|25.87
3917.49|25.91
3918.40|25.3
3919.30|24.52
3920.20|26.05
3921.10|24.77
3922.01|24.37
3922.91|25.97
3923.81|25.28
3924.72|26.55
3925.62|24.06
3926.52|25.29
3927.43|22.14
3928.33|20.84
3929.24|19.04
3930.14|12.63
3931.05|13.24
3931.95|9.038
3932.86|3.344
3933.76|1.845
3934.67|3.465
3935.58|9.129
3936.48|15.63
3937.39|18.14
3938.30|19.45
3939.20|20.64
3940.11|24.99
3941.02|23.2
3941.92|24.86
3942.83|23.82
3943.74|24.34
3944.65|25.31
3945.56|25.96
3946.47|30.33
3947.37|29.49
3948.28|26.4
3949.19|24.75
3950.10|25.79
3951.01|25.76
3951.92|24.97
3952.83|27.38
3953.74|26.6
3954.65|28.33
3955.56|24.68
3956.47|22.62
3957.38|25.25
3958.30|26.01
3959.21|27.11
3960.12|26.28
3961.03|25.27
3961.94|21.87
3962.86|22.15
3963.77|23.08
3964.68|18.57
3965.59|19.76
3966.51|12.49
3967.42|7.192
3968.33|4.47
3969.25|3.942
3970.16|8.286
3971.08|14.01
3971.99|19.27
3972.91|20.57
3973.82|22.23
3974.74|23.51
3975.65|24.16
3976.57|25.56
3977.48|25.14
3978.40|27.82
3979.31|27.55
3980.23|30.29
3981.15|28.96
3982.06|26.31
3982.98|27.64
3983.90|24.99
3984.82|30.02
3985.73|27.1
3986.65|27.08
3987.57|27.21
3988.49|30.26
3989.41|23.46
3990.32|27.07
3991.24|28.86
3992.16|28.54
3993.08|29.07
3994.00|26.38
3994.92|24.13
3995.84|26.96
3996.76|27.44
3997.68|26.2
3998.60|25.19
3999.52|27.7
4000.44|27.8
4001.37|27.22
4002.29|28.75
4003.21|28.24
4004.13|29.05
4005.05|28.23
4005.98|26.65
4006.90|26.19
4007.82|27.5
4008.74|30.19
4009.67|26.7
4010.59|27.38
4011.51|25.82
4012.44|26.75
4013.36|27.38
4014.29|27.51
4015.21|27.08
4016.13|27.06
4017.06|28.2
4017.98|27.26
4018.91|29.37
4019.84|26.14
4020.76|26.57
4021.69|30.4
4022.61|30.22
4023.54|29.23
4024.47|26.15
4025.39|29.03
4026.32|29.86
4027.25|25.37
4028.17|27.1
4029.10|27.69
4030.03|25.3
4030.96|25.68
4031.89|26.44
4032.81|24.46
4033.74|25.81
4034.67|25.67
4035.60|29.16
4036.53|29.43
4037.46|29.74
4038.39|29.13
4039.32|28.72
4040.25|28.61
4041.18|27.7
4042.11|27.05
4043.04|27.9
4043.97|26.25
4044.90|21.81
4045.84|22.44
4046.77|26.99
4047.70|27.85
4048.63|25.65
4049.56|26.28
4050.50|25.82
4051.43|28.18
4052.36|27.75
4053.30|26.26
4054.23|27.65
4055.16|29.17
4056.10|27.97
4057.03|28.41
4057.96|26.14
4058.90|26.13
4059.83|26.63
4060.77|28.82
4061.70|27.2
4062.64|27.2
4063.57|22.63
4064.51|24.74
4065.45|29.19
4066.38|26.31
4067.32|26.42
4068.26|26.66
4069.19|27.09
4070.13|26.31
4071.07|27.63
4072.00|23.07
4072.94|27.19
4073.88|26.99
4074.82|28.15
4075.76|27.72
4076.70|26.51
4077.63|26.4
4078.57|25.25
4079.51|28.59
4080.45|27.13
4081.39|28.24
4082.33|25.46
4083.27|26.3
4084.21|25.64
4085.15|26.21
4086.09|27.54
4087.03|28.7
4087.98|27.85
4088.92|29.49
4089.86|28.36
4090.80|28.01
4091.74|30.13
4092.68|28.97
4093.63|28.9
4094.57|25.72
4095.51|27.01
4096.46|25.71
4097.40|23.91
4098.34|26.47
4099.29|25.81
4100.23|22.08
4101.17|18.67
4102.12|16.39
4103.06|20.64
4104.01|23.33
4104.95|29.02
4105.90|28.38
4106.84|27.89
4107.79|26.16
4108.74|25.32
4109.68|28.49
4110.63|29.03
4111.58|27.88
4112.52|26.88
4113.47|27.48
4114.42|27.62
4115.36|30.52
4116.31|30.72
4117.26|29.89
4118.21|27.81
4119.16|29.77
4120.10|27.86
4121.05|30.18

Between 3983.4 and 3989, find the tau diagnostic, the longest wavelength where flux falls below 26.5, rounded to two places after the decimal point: 3983.90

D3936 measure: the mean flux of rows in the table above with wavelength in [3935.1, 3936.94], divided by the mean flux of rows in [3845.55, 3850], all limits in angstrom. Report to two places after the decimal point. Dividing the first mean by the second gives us 0.47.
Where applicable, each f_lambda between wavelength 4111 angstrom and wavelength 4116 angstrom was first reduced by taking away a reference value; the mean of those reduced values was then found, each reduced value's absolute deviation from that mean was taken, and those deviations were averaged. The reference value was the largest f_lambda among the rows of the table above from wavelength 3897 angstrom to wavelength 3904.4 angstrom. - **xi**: 0.98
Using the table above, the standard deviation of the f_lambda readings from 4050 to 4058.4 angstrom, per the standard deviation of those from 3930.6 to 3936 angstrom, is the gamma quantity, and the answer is 0.3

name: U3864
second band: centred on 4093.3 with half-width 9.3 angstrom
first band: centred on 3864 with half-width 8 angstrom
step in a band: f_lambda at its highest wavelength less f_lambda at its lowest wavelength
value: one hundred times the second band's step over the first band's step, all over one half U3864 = -974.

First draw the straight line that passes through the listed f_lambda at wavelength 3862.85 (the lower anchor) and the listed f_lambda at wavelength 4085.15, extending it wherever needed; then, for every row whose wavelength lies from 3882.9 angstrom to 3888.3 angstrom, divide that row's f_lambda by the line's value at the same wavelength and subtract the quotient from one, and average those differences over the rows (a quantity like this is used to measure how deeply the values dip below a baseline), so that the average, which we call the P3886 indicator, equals 0.28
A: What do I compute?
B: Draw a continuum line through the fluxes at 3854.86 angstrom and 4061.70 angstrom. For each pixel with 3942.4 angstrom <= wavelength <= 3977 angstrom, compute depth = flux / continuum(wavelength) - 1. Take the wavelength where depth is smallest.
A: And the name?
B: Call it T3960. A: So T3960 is 3969.25 angstrom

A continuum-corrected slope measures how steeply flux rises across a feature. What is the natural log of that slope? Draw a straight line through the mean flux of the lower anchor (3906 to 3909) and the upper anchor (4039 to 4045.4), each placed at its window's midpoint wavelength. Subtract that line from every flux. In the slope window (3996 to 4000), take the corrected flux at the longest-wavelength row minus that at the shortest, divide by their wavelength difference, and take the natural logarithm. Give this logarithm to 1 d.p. -2.4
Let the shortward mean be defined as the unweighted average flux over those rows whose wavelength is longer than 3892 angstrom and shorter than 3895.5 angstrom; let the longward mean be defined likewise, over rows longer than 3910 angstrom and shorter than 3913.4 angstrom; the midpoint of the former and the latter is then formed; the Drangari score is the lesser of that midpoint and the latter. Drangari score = 25.8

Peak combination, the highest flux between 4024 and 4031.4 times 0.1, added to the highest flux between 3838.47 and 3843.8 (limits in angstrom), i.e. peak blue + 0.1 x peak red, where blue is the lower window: 28.8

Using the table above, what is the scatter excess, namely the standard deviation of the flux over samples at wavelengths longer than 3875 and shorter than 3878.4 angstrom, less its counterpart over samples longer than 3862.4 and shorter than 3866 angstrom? -0.4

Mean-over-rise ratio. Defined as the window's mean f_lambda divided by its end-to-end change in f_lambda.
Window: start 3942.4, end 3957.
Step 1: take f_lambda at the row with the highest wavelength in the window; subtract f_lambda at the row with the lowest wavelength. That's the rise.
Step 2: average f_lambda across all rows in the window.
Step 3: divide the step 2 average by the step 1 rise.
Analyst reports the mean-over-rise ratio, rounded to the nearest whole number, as -22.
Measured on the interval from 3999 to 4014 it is -86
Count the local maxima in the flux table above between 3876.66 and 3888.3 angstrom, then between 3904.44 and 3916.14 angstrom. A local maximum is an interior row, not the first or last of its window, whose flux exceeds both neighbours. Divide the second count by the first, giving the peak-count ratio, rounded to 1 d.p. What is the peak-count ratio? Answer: 2.0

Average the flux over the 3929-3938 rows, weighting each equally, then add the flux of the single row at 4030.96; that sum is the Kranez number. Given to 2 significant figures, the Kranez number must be 36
